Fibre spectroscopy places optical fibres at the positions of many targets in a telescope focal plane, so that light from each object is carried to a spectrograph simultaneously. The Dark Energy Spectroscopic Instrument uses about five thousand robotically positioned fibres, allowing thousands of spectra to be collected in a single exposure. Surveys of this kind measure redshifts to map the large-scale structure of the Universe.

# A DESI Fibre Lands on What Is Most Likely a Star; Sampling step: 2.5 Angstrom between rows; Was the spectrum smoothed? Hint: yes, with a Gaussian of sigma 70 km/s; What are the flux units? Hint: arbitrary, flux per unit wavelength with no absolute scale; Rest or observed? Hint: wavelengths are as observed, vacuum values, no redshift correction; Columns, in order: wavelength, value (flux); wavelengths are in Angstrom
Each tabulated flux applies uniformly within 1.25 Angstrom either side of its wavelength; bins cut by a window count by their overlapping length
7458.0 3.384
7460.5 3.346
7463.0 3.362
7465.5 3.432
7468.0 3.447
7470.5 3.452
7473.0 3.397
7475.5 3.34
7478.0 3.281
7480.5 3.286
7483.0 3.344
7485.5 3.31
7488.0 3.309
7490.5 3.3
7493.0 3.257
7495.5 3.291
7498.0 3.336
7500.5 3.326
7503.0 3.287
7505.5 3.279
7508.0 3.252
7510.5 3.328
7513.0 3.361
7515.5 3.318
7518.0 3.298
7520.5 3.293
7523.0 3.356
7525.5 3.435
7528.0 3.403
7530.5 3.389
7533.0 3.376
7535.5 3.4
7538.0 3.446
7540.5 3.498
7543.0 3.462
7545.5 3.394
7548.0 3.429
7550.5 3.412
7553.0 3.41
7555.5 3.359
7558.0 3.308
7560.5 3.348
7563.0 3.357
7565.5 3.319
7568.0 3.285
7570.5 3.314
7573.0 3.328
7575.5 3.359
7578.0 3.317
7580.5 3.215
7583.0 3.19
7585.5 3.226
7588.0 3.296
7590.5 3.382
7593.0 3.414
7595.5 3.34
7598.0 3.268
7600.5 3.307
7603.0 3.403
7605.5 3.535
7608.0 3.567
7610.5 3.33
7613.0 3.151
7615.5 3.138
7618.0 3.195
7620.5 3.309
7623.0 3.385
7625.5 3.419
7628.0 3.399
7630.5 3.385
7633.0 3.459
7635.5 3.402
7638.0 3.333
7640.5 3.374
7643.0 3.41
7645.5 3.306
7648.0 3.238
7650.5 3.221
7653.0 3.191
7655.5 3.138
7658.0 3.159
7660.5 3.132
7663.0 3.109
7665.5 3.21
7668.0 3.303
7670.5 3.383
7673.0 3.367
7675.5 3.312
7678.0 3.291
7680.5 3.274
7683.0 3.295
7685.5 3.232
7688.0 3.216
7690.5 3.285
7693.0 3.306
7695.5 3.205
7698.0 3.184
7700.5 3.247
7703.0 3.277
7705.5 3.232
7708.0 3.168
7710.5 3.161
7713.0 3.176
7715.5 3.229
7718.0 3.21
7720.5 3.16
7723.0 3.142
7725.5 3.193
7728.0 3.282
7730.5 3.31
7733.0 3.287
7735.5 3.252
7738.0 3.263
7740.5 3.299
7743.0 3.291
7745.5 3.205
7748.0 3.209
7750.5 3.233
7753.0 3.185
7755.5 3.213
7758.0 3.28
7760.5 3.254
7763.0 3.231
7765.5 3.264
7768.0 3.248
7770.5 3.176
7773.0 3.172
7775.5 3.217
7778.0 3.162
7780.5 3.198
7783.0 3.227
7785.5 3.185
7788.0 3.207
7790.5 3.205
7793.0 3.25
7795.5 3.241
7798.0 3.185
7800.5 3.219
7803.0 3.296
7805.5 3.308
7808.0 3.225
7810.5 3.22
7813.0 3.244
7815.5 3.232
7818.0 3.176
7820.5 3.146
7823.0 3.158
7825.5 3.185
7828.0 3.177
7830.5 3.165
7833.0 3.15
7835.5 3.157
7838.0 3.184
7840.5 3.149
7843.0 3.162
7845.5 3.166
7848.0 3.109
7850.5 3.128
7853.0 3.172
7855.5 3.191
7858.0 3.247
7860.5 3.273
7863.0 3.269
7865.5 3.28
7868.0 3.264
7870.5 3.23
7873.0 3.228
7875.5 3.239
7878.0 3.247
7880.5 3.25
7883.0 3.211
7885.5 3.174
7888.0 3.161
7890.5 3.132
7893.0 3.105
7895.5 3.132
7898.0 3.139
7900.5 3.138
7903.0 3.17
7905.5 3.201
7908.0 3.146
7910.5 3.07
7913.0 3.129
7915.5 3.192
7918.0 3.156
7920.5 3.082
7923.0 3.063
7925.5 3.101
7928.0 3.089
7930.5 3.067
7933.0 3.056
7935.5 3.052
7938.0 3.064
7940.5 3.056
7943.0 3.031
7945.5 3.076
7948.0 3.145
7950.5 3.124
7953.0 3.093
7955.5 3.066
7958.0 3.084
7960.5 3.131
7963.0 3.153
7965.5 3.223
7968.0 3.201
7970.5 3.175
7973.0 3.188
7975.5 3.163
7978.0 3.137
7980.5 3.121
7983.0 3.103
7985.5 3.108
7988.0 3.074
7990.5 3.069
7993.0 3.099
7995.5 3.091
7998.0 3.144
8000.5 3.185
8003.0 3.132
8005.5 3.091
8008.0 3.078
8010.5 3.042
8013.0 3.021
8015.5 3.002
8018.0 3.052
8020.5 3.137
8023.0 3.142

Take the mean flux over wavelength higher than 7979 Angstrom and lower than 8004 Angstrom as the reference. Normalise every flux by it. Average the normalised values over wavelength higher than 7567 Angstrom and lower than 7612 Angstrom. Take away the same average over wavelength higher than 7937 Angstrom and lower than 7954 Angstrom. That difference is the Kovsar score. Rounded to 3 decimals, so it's 0.081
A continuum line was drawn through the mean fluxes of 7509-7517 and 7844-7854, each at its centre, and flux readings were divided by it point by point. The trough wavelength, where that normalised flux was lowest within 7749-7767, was 7753.0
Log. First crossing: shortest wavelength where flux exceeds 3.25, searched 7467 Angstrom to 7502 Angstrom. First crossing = 7468.0 Angstrom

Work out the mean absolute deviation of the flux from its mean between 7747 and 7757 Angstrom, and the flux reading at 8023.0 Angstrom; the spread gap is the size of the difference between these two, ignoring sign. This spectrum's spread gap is 3.13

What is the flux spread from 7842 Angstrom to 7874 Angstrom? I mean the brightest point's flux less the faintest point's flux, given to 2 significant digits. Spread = 0.17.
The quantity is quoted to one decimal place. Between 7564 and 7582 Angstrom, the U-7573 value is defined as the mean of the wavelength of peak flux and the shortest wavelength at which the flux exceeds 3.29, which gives 7570.5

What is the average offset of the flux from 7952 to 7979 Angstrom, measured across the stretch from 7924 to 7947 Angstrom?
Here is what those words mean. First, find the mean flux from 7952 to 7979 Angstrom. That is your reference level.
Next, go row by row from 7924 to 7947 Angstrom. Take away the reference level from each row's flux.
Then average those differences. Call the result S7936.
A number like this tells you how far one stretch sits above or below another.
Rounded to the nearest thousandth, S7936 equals -0.081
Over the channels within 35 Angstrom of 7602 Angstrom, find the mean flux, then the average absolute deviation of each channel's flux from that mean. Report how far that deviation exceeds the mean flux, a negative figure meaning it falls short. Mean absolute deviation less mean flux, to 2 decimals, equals -3.25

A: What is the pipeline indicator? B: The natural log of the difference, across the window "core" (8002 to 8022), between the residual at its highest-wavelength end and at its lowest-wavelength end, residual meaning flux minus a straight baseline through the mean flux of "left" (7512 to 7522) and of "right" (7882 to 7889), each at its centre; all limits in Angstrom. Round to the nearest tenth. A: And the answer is -4.5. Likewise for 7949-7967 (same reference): -2.3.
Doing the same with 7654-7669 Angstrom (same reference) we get -1.8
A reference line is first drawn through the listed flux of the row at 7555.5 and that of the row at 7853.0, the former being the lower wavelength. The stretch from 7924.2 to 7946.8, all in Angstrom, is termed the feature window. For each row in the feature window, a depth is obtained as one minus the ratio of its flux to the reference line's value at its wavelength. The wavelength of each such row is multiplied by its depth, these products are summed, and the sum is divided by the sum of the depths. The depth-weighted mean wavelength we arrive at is 7936.5 Angstrom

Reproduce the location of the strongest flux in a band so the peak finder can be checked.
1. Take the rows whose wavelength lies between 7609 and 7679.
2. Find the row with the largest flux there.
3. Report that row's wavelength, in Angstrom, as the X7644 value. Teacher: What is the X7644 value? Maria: 7633.0 Angstrom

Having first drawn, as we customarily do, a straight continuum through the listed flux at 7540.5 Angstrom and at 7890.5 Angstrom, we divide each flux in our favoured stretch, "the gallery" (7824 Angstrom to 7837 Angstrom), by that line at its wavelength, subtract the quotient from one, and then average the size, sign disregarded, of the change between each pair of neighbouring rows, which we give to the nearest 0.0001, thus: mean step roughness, 0.0029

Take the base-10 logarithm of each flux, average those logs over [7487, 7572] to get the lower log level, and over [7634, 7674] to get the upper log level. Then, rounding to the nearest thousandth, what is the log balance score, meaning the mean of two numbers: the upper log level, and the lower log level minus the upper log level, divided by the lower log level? 0.268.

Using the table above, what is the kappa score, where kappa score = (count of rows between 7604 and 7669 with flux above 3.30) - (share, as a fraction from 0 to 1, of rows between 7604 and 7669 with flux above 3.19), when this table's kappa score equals 14.2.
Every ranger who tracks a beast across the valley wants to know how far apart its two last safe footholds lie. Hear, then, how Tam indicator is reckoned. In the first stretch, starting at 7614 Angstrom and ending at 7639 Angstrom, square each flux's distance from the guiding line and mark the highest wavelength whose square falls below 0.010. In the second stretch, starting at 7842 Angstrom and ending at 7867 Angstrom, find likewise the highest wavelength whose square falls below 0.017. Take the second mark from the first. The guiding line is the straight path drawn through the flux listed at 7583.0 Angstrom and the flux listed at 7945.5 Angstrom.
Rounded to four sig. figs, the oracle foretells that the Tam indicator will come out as -237.5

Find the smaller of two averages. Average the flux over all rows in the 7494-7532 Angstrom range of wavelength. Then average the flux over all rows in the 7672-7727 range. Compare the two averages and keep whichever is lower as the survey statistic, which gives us 3.23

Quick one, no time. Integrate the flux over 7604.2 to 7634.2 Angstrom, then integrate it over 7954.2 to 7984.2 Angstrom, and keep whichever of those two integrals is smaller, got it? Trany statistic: 94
